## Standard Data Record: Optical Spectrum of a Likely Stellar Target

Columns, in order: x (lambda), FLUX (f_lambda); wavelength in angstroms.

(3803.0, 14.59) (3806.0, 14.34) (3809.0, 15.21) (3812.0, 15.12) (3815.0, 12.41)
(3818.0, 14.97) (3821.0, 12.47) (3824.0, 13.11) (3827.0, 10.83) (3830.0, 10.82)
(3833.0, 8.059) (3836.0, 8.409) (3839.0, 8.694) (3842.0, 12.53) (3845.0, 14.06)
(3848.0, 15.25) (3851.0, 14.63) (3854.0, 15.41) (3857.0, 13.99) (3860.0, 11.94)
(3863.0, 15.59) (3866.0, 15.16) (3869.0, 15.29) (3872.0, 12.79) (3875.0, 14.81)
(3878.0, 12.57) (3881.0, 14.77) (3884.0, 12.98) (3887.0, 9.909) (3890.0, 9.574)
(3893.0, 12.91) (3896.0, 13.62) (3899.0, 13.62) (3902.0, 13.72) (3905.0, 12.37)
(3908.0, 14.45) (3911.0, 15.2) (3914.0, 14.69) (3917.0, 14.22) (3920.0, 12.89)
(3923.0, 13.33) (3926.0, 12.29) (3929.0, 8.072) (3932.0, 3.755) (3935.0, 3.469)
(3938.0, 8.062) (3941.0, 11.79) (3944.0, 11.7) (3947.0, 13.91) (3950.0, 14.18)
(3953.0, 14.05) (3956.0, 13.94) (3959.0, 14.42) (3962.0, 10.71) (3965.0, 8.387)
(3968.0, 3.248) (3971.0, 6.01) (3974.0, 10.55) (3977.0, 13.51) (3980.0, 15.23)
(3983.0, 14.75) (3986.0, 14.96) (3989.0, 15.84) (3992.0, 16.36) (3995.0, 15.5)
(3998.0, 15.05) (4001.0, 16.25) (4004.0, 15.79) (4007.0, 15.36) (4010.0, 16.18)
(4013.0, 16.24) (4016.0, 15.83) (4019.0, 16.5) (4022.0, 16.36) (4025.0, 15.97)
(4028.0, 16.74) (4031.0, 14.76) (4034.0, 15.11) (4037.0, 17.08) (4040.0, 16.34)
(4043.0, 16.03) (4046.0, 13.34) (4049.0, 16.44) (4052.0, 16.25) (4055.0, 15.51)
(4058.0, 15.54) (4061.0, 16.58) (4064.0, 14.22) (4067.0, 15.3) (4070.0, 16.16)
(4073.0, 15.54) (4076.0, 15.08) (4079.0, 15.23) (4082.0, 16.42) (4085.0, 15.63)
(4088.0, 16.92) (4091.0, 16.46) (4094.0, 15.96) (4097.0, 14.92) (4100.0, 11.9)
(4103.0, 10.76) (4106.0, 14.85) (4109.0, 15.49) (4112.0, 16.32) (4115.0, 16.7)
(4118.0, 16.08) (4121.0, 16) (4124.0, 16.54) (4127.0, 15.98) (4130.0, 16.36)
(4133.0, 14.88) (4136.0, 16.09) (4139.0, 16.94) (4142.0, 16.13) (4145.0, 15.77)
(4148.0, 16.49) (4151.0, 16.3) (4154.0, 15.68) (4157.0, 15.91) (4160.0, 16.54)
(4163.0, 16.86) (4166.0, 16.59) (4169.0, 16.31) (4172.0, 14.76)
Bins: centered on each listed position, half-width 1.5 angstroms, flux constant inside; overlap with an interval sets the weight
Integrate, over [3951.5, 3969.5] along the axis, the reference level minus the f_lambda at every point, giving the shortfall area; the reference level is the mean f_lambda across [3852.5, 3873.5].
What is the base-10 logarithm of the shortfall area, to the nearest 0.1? 1.8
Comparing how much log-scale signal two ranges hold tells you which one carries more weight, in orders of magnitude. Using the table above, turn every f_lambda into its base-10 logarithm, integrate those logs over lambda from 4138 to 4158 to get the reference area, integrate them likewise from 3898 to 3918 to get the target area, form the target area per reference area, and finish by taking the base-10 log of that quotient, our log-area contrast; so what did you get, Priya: -0.02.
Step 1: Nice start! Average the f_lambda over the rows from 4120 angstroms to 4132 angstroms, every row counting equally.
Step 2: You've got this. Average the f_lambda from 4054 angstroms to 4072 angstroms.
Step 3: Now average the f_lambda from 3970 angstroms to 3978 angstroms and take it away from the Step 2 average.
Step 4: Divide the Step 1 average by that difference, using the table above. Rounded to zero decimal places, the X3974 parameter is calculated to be 3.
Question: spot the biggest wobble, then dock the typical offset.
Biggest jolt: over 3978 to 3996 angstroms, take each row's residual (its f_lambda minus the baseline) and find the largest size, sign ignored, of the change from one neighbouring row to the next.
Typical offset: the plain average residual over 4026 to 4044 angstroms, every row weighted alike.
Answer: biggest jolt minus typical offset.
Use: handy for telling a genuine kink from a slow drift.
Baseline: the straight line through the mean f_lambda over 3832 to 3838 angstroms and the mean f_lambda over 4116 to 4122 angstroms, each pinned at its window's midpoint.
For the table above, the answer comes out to -1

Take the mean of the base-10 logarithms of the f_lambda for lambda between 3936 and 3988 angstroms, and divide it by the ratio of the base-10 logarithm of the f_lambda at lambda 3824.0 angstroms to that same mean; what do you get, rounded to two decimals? 0.97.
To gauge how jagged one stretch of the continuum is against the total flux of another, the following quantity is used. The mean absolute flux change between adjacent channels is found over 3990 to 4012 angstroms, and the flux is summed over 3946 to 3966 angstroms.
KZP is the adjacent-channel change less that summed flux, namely -89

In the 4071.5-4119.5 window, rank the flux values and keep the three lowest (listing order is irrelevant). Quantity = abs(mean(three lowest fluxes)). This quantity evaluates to 13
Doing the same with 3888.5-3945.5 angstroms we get 5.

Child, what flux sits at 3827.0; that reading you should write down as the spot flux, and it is 10.83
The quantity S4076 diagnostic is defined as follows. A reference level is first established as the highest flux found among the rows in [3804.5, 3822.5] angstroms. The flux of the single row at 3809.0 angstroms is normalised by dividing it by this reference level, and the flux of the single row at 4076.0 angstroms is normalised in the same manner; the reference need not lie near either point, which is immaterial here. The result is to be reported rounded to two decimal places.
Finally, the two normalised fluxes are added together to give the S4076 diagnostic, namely 1.99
